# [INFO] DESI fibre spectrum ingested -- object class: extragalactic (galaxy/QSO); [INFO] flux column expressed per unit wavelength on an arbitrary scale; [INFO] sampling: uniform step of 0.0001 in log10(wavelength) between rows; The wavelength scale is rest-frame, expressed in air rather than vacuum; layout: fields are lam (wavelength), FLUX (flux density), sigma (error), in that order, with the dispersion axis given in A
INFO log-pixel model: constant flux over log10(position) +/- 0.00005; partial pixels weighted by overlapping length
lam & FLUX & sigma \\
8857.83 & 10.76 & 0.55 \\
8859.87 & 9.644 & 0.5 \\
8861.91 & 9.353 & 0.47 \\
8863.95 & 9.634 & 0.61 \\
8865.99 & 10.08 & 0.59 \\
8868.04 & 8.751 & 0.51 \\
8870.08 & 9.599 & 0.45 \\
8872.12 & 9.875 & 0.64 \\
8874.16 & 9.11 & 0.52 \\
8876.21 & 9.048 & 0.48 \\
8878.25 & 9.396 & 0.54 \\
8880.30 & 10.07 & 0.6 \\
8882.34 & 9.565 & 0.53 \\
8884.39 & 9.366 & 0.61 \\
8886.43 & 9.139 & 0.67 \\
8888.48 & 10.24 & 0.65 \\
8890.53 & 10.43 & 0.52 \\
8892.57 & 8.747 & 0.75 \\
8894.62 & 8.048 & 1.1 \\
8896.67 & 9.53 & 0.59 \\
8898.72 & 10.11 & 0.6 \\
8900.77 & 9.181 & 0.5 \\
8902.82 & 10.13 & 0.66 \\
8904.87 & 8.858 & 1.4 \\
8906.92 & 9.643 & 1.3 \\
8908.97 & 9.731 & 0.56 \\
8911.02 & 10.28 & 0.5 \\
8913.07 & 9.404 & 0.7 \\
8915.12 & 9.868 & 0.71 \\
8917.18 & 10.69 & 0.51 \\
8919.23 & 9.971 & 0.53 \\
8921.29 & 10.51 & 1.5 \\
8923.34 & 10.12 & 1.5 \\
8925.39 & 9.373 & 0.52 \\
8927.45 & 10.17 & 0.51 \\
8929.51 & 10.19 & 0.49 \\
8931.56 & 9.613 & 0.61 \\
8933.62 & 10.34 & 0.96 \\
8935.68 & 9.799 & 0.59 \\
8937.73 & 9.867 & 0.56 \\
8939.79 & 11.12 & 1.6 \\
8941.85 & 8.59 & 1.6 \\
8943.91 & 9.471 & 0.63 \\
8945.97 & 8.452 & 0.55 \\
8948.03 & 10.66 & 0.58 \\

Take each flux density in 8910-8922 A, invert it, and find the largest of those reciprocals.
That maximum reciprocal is 0.106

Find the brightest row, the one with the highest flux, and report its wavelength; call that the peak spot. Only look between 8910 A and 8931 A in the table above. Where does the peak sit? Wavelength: 8917.18 A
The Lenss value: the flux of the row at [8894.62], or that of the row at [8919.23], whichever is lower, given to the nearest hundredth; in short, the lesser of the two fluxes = 8.05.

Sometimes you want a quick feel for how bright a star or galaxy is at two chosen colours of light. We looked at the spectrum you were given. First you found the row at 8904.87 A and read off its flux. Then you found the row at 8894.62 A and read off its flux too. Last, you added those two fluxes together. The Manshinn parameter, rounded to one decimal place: 16.9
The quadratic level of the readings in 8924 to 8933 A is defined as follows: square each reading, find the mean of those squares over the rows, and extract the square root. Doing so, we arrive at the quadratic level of 9.8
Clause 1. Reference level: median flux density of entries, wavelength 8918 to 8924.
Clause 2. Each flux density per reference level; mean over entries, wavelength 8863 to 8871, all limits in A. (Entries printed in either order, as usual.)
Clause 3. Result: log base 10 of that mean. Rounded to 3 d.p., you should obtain -0.027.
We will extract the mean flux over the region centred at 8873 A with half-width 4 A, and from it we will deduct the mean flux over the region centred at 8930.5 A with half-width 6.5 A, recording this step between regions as -0.51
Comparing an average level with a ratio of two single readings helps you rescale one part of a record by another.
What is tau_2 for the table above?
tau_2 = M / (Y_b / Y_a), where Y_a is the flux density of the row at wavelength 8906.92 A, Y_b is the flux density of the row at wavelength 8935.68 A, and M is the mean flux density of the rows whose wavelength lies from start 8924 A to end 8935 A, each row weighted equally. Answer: 9.78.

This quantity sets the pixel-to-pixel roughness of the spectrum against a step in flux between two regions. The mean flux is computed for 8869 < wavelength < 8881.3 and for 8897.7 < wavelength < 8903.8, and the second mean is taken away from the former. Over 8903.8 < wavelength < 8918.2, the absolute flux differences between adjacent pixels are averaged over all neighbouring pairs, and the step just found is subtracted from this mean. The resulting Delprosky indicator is 0.89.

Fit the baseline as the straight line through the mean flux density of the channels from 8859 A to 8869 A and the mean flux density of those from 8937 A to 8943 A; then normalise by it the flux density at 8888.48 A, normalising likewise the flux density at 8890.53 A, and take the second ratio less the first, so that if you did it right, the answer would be 0.019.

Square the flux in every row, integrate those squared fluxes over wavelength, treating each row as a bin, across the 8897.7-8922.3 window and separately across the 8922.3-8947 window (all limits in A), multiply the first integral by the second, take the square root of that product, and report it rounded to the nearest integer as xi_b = 2383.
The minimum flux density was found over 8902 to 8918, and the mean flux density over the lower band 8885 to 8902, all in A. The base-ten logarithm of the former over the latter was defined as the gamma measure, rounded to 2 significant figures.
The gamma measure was -0.027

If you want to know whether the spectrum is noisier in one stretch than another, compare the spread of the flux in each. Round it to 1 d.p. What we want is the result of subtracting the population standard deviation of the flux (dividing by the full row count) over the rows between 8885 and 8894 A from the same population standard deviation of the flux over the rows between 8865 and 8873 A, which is -0.2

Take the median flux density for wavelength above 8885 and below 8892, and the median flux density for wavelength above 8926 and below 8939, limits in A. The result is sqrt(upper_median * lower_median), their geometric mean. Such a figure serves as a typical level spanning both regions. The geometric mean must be 10.13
